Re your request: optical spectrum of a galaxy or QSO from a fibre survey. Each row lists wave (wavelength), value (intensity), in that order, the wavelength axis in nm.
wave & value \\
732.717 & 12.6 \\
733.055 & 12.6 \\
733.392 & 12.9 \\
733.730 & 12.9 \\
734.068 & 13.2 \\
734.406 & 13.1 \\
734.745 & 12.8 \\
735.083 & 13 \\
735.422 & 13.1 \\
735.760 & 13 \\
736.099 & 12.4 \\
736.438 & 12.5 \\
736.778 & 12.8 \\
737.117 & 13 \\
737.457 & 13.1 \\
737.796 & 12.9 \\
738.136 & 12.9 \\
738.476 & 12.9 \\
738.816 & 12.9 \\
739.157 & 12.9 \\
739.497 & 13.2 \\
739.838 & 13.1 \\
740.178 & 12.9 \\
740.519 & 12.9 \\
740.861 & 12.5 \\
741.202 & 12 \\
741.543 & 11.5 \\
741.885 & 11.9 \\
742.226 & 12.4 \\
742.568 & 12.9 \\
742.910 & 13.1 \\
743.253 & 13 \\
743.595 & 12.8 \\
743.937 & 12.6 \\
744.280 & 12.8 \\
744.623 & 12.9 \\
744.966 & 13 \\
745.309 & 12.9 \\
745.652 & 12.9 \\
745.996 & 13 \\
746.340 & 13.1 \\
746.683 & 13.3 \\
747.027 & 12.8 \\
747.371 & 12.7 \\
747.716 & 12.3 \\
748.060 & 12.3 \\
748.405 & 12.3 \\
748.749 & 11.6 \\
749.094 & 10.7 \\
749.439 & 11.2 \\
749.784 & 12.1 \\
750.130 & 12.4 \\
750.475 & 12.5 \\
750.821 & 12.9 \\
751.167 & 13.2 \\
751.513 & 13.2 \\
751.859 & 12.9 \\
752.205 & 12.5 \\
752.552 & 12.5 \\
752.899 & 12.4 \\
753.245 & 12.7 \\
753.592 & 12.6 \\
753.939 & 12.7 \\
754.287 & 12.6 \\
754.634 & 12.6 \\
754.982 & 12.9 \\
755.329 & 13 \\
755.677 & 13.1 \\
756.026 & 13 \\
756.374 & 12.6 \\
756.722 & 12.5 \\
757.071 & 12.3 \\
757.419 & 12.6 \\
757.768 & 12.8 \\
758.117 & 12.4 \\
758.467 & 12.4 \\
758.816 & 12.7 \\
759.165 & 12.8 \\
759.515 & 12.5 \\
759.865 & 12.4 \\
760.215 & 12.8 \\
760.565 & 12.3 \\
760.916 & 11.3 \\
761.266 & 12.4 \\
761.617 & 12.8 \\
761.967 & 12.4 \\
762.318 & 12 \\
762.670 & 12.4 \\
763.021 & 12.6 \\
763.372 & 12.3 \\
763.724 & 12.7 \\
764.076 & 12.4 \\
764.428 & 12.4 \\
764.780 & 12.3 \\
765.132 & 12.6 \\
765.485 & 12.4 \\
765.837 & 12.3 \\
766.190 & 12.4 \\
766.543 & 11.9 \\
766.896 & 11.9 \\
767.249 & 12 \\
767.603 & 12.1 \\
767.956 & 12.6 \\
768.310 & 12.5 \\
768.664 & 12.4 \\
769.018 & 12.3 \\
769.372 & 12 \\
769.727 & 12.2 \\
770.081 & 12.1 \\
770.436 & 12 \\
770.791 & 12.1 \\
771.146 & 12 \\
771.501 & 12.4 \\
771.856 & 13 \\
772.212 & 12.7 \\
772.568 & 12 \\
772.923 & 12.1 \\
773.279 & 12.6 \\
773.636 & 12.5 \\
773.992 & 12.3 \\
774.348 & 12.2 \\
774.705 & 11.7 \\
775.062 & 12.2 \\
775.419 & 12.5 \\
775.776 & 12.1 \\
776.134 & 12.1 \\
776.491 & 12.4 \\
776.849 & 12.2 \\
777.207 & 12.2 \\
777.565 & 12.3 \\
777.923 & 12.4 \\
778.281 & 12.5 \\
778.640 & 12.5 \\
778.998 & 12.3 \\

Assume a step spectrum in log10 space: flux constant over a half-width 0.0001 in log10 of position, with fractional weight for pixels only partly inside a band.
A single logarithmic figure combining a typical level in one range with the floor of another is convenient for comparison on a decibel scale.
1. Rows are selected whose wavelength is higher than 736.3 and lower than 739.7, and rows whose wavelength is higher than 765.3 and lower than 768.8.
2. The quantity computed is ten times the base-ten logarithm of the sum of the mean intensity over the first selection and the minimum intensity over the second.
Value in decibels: 13.9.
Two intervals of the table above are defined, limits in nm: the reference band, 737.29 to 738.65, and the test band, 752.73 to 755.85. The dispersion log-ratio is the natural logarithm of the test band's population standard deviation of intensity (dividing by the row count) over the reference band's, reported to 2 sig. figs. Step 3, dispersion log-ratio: 0.89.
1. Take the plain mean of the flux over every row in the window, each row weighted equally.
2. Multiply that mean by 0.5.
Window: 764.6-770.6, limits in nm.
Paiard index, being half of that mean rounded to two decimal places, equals 6.12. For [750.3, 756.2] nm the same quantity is 6.39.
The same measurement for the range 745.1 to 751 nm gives 6.21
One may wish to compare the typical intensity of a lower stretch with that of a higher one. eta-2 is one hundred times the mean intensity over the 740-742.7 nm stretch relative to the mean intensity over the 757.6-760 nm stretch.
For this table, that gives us 98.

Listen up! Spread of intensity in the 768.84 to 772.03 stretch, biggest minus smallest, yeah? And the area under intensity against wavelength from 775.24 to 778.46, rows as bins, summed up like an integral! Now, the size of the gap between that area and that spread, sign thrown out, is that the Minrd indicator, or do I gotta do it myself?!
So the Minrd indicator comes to 38.6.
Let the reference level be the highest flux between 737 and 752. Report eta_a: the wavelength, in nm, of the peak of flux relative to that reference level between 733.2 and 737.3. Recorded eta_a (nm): 734.068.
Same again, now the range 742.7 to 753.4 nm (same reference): 746.683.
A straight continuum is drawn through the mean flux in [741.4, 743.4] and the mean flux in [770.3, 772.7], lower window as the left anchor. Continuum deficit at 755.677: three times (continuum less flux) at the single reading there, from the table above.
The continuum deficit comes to -2.1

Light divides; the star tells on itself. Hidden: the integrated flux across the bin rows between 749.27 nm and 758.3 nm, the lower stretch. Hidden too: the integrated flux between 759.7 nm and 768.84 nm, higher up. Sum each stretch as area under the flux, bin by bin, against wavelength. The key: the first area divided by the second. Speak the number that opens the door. 1.01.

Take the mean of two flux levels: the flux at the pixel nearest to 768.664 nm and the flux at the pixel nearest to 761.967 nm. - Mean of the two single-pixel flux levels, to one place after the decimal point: 12.4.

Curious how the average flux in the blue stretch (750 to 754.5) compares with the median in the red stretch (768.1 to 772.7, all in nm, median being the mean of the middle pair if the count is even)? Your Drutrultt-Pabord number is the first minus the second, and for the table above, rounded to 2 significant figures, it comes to 0.50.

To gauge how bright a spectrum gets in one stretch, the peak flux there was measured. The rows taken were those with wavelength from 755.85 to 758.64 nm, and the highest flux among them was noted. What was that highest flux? 13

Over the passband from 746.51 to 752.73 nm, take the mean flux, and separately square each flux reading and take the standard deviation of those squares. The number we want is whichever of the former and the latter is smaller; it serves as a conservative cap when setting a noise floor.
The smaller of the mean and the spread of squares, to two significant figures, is 12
